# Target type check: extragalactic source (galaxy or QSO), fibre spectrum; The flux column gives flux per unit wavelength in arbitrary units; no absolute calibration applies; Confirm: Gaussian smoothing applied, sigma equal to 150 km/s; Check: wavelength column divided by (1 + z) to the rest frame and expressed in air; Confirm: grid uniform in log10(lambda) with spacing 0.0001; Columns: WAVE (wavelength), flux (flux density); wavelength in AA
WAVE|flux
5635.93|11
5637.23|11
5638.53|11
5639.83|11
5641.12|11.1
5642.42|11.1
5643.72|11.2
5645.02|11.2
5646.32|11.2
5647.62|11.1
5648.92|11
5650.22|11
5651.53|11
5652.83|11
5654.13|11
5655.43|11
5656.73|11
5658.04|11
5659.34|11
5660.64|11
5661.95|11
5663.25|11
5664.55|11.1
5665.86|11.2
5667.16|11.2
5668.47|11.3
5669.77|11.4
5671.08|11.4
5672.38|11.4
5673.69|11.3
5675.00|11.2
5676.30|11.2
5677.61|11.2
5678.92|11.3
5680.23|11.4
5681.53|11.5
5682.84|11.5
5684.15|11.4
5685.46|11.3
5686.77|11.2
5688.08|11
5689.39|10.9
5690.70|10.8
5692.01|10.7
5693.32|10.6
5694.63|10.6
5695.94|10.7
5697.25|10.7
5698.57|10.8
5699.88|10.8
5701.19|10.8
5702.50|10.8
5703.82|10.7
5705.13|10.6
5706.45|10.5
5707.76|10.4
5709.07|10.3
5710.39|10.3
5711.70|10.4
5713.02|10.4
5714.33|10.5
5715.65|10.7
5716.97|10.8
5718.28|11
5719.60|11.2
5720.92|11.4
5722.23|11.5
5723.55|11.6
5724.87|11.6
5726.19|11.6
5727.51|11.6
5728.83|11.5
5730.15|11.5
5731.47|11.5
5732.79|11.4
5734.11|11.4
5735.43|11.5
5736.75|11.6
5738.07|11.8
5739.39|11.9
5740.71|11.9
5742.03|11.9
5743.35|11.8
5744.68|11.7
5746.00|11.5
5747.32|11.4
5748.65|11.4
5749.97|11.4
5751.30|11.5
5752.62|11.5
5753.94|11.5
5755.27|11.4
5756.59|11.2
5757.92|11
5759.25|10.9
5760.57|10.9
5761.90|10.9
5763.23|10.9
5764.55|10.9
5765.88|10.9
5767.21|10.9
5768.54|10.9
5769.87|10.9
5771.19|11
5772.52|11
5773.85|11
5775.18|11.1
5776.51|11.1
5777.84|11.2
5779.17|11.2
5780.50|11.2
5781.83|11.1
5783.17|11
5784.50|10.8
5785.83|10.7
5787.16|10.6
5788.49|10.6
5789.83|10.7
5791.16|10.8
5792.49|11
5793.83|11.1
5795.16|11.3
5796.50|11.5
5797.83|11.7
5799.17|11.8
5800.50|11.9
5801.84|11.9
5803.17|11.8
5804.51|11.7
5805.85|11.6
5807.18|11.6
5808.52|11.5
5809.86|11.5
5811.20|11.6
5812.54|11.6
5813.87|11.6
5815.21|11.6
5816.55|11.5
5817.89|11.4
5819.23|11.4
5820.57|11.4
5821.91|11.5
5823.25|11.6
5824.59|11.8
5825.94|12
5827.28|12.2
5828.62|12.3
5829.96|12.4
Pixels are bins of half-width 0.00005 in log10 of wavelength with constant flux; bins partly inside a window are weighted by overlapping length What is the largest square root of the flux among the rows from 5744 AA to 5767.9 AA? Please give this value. 3.42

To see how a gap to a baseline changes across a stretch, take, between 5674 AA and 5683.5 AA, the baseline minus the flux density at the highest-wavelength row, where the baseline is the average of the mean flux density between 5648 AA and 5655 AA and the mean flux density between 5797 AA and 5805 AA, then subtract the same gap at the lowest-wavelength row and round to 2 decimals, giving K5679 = -0.30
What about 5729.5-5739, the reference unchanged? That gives -0.30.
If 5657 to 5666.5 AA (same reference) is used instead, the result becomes -0.20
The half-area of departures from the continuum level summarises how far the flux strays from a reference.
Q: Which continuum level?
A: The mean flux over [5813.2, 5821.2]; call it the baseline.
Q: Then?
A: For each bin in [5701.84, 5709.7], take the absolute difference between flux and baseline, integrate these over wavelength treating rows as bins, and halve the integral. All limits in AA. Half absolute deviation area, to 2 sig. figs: 3.7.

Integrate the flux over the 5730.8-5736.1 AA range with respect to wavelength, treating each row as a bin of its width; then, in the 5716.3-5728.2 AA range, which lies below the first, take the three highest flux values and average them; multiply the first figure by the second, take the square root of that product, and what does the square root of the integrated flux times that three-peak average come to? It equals 26.5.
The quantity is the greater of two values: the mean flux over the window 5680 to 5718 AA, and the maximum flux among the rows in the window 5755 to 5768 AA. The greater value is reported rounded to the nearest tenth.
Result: 11.4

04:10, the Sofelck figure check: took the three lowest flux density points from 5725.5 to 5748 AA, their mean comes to 11.4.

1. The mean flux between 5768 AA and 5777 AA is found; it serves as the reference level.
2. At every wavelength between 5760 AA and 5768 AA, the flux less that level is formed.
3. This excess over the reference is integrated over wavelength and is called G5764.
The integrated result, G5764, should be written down -0.8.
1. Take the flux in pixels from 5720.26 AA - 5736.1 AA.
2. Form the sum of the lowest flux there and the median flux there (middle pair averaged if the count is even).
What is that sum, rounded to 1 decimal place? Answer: 22.9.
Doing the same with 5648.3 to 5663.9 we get 22.0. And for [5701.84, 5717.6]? 20.8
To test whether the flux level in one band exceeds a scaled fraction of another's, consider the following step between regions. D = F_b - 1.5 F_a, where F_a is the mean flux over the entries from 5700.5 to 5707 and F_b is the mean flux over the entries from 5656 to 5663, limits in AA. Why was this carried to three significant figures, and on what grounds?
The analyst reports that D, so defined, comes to -5.02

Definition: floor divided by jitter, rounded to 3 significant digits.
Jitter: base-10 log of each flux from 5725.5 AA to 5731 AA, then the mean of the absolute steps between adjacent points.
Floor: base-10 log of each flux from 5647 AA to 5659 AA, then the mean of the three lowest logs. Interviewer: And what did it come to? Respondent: 831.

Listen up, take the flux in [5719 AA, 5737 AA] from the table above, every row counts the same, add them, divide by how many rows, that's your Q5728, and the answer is 11.5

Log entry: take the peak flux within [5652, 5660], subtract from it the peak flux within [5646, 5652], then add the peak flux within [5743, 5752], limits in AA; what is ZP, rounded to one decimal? 11.6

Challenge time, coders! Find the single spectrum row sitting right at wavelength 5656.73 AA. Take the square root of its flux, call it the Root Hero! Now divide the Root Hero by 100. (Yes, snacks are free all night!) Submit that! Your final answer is 0.0332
